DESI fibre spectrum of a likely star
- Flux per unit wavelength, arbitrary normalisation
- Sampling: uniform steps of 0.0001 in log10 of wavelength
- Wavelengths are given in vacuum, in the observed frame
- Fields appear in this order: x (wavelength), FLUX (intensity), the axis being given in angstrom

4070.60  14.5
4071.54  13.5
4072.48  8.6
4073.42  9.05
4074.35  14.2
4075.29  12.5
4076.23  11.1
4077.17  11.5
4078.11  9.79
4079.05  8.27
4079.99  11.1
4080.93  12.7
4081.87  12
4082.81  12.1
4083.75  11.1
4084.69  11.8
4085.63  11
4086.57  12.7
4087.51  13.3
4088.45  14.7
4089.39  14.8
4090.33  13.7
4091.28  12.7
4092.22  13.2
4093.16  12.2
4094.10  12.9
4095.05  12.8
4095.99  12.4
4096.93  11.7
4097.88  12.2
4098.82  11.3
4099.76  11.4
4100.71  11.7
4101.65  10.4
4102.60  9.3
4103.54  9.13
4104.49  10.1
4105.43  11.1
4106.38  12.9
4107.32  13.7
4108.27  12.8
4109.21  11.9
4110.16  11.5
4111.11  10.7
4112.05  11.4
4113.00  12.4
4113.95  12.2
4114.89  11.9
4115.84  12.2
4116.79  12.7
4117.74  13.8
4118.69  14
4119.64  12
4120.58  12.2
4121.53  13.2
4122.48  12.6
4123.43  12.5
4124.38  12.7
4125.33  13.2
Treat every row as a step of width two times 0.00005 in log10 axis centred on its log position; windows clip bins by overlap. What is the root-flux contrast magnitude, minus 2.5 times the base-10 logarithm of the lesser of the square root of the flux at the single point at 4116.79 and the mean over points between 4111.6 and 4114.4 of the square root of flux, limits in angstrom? -1.35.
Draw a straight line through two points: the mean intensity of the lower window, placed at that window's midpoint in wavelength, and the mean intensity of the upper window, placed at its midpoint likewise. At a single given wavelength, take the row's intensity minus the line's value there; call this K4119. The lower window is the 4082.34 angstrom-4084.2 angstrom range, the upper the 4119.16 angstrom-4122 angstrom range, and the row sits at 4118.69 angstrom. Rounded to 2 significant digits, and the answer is 1.6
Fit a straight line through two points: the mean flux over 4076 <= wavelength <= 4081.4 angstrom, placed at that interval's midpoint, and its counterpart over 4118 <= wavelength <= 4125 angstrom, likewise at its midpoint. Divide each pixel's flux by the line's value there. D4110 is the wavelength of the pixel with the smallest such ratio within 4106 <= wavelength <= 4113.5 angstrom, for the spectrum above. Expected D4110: 4111.11 angstrom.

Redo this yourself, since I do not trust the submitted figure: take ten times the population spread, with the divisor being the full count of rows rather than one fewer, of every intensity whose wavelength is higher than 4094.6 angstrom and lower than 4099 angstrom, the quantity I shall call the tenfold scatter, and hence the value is 5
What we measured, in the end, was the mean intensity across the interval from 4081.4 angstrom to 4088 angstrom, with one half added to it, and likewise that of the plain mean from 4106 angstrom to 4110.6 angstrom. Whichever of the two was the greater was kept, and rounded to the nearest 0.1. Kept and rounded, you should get 12.6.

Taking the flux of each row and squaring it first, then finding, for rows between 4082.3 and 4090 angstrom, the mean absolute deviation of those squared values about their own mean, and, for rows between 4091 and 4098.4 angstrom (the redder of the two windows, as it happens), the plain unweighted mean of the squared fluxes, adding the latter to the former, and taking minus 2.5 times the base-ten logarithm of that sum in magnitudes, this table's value -5.68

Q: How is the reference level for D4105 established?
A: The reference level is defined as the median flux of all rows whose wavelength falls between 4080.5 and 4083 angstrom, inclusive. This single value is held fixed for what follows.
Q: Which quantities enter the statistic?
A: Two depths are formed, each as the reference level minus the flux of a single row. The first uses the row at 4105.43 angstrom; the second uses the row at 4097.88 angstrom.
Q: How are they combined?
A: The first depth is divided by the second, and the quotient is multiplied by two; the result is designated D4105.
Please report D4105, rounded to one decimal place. -20.0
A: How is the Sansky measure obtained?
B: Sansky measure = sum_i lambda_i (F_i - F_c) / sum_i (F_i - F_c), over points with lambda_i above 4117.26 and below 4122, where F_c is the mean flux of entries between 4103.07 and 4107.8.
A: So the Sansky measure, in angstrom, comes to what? 4119.3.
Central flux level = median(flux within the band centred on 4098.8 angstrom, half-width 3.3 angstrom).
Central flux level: 11.7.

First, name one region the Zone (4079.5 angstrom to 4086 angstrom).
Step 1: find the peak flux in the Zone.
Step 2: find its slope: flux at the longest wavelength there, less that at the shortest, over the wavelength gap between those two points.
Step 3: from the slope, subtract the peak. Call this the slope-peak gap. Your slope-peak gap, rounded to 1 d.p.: -12.7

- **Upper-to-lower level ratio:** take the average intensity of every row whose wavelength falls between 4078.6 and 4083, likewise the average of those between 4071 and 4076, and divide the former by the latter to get 0.97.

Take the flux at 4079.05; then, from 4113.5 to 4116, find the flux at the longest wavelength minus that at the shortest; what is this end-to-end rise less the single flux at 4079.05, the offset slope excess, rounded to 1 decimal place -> -8.3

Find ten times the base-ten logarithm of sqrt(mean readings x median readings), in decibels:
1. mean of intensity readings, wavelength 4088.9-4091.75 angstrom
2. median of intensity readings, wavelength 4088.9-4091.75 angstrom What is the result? 11.4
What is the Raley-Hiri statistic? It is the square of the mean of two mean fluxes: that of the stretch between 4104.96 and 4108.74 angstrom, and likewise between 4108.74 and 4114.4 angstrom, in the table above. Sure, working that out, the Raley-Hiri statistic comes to 147.7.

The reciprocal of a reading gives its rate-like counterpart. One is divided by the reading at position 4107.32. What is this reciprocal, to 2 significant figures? 0.073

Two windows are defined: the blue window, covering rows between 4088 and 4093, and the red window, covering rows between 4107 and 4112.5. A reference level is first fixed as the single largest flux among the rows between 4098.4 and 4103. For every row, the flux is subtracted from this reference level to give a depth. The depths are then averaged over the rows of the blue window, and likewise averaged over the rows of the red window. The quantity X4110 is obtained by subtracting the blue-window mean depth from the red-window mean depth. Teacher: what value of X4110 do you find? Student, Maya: 1.8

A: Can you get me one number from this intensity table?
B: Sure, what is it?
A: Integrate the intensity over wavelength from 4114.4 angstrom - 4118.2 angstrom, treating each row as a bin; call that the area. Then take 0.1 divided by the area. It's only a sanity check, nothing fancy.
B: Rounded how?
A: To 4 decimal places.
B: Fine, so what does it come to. 0.0021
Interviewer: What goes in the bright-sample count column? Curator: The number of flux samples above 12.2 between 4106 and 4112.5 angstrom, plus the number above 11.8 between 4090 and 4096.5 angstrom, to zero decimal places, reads 10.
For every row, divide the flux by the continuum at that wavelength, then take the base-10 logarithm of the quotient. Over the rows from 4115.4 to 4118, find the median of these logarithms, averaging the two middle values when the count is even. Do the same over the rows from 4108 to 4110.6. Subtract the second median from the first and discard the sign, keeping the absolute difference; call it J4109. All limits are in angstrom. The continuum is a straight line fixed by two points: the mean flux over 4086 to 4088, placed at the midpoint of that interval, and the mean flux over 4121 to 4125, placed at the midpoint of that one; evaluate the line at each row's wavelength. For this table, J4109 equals 0.030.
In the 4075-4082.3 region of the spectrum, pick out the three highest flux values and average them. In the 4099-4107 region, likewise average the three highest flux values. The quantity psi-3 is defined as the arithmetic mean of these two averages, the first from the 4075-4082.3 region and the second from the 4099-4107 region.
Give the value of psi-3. 12.2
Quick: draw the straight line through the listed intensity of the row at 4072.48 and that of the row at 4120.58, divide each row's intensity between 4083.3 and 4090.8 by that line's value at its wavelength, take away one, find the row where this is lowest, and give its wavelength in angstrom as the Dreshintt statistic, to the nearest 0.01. 4085.63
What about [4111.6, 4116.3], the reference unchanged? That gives 4112.05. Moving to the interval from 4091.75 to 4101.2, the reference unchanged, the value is 4098.82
